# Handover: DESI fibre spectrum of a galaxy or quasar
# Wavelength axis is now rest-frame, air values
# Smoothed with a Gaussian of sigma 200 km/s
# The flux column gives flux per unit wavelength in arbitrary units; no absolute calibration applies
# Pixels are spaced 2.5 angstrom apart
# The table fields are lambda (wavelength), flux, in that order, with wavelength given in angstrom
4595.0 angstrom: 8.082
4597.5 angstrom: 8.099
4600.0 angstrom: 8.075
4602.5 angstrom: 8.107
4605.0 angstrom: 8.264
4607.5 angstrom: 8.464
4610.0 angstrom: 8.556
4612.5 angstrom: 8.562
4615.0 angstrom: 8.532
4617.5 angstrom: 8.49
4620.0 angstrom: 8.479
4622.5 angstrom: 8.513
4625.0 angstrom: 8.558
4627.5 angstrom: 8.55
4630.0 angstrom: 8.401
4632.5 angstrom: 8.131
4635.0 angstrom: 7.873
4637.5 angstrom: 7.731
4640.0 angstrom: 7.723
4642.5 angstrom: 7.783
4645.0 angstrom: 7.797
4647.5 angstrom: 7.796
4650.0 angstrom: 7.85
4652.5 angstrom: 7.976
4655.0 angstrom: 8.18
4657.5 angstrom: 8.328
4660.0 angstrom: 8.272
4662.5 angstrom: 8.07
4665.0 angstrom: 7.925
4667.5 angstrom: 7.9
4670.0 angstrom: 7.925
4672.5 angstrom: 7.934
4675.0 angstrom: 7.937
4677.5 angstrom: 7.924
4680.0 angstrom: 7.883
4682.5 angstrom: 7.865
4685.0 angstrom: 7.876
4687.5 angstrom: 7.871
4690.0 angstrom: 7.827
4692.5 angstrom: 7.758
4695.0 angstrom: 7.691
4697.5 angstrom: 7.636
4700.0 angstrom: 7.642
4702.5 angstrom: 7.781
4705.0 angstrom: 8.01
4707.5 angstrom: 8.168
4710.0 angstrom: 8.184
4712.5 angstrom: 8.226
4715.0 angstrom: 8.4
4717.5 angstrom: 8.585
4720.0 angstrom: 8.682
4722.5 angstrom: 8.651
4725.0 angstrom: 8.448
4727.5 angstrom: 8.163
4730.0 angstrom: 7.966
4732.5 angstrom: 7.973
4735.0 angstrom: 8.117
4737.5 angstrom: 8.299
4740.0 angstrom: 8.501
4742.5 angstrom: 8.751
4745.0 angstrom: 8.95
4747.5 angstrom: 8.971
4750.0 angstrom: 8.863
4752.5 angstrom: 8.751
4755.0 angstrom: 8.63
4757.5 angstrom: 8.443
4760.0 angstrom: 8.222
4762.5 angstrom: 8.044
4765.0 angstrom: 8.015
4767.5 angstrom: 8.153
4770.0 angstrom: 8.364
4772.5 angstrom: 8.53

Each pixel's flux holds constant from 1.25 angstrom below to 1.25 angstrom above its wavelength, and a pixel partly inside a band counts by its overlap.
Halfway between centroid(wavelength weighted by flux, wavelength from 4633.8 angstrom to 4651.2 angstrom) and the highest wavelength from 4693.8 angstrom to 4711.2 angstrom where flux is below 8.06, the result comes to 4673.8 angstrom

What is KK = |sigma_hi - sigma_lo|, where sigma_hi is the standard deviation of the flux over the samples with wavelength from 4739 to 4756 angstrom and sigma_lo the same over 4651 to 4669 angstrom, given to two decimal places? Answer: 0.00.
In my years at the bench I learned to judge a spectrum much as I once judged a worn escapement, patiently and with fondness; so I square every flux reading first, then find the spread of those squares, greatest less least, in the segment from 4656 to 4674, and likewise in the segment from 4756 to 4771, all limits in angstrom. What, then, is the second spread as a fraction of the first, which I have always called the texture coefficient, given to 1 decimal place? 1.0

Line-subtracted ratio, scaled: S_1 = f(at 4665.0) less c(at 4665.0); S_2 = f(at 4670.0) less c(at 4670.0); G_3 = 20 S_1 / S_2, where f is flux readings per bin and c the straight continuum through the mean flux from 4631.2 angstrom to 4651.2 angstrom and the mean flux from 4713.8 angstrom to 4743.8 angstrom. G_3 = 13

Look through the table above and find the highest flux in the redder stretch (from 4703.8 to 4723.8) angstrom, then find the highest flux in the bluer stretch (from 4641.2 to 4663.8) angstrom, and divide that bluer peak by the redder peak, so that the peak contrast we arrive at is 0.959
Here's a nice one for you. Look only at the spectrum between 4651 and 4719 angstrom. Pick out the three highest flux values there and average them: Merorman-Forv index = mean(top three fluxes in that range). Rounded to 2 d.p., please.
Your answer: 8.44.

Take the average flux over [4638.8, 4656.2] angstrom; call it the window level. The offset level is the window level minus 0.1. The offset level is 7.8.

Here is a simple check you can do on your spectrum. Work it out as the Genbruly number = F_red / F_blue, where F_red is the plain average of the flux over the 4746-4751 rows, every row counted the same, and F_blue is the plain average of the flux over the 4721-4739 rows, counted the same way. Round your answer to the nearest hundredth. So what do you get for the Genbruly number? 1.08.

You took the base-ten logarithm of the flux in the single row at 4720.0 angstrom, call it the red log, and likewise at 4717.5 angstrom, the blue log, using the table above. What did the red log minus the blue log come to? 0.005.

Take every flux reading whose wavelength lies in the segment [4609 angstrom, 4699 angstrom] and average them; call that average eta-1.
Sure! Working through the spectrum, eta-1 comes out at 8.06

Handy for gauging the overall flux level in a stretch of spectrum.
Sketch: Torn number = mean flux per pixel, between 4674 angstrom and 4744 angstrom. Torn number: 8.10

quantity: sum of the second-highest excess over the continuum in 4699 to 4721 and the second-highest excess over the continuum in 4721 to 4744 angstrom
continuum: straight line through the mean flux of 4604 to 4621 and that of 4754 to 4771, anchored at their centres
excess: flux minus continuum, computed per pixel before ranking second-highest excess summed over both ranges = 0.6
